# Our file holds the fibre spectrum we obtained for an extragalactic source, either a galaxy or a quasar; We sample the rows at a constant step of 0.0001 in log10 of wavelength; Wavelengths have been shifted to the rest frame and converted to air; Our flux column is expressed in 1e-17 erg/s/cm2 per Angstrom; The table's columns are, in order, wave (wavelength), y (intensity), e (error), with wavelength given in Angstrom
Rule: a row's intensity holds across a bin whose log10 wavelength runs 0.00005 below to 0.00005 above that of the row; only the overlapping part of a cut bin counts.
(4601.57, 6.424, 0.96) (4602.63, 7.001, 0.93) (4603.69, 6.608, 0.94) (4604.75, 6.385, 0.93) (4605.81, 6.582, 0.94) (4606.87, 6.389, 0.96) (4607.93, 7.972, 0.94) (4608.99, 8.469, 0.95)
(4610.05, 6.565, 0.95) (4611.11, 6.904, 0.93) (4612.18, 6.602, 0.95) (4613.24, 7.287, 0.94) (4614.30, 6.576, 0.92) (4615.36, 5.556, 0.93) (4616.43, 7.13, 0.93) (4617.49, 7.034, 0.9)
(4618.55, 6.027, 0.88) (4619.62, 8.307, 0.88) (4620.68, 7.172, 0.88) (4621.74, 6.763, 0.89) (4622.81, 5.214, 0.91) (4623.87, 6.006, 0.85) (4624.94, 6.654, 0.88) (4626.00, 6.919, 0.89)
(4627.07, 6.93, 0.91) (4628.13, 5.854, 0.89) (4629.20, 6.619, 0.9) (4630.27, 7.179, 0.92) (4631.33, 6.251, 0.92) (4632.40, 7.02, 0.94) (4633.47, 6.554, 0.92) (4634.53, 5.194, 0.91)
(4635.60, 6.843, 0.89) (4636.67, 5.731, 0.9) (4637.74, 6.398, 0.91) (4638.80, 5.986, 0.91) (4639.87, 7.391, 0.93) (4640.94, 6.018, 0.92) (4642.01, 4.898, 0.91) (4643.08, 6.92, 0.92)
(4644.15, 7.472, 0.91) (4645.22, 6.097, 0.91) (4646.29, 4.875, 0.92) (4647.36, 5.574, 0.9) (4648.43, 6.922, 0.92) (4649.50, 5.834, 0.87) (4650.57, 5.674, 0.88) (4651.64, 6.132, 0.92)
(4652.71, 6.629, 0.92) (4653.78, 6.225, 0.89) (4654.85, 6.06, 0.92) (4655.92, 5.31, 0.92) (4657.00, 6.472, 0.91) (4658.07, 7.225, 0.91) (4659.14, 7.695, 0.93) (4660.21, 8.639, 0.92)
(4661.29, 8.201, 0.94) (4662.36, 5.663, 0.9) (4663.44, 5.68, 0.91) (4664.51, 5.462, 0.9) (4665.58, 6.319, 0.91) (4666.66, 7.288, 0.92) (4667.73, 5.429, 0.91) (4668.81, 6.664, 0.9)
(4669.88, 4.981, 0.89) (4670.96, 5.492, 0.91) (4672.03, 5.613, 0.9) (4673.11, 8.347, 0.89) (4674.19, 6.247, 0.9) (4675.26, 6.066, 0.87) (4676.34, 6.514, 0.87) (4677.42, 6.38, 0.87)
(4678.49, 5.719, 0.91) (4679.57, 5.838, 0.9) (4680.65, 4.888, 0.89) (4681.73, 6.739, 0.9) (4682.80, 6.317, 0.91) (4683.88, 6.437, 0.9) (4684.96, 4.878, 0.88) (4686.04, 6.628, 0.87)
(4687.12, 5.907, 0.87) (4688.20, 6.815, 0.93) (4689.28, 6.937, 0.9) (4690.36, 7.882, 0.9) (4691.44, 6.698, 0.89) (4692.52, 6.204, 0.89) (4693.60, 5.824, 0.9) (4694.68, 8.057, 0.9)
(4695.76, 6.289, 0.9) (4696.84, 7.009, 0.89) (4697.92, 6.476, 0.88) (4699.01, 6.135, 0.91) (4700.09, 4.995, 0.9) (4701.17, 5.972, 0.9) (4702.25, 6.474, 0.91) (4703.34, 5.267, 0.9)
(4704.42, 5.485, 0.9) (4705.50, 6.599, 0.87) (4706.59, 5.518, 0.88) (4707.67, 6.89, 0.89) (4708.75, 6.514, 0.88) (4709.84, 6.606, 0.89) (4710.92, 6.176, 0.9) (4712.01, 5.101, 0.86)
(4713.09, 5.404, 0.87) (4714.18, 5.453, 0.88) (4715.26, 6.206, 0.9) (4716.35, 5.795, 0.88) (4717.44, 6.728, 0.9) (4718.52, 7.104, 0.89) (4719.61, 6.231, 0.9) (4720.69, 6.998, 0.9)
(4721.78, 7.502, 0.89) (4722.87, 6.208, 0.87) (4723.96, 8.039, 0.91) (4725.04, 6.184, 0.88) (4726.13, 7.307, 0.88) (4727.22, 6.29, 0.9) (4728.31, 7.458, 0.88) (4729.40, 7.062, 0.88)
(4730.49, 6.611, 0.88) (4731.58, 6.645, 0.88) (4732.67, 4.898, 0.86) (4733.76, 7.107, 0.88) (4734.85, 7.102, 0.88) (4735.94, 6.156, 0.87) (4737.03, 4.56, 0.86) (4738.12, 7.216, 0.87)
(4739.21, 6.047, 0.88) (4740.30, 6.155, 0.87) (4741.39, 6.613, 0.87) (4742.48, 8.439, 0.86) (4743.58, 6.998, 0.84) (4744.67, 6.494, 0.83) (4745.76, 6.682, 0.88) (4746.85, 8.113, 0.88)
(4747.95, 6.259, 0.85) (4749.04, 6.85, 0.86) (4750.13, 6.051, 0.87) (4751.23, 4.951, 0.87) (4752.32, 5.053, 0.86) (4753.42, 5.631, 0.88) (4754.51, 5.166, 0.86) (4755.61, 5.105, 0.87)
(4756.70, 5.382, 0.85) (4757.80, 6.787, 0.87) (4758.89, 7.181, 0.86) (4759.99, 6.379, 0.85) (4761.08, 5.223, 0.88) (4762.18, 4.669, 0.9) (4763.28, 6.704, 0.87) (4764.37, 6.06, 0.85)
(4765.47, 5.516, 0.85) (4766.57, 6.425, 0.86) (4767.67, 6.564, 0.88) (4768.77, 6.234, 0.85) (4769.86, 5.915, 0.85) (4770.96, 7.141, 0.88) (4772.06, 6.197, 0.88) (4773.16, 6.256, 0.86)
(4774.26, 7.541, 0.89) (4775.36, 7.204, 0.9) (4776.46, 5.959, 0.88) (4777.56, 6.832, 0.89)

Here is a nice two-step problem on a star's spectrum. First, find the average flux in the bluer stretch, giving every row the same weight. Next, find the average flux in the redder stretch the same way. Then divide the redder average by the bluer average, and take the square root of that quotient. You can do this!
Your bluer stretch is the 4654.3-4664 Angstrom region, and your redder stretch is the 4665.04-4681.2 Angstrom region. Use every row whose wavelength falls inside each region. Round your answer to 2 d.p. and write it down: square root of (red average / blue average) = 0.95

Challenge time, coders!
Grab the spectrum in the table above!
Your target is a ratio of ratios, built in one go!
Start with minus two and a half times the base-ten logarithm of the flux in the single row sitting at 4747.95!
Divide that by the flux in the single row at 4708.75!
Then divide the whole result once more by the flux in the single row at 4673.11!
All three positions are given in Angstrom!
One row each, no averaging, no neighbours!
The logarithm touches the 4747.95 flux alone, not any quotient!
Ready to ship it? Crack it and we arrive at -0.037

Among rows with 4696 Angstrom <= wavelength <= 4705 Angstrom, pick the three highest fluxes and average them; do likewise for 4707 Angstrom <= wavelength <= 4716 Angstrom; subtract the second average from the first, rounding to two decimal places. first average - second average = -0.02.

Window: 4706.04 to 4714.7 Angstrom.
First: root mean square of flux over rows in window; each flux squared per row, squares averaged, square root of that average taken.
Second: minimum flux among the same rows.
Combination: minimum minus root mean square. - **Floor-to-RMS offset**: -0.9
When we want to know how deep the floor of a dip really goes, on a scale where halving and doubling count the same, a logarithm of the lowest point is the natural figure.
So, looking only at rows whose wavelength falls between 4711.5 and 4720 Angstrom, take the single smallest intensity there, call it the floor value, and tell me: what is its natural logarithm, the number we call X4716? 1.63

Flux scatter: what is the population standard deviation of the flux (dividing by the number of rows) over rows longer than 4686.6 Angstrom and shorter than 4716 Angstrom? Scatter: 0.75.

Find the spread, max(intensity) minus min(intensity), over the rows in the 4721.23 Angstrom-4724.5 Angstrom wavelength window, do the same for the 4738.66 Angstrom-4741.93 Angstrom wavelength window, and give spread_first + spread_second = 2.4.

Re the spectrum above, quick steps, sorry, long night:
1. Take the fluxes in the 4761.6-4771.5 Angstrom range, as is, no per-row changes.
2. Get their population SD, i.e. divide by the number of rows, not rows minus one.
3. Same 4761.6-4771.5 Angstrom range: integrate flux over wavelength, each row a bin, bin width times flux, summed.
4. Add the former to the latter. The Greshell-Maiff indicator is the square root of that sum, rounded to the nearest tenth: 7.8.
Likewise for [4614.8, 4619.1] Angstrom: 5.3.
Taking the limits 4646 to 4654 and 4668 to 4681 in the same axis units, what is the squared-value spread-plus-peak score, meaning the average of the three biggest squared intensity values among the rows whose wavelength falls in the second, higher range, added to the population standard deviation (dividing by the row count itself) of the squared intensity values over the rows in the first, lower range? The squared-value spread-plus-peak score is 59.3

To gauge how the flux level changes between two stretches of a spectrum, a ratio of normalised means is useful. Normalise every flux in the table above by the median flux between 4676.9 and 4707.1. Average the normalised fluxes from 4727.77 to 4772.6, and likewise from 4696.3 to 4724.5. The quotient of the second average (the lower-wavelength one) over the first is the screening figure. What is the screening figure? 1.00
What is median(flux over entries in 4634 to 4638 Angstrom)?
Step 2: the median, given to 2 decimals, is 6.06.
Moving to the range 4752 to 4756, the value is 5.14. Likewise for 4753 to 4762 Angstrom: 5.51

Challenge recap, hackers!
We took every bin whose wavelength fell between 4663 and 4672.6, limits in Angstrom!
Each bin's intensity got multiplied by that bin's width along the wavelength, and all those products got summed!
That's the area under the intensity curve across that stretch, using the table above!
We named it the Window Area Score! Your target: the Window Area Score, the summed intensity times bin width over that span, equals 57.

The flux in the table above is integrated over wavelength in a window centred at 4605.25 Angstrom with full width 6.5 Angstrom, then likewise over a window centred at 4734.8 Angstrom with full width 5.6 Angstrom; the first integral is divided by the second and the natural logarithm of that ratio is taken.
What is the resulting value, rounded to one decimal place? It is 0.3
